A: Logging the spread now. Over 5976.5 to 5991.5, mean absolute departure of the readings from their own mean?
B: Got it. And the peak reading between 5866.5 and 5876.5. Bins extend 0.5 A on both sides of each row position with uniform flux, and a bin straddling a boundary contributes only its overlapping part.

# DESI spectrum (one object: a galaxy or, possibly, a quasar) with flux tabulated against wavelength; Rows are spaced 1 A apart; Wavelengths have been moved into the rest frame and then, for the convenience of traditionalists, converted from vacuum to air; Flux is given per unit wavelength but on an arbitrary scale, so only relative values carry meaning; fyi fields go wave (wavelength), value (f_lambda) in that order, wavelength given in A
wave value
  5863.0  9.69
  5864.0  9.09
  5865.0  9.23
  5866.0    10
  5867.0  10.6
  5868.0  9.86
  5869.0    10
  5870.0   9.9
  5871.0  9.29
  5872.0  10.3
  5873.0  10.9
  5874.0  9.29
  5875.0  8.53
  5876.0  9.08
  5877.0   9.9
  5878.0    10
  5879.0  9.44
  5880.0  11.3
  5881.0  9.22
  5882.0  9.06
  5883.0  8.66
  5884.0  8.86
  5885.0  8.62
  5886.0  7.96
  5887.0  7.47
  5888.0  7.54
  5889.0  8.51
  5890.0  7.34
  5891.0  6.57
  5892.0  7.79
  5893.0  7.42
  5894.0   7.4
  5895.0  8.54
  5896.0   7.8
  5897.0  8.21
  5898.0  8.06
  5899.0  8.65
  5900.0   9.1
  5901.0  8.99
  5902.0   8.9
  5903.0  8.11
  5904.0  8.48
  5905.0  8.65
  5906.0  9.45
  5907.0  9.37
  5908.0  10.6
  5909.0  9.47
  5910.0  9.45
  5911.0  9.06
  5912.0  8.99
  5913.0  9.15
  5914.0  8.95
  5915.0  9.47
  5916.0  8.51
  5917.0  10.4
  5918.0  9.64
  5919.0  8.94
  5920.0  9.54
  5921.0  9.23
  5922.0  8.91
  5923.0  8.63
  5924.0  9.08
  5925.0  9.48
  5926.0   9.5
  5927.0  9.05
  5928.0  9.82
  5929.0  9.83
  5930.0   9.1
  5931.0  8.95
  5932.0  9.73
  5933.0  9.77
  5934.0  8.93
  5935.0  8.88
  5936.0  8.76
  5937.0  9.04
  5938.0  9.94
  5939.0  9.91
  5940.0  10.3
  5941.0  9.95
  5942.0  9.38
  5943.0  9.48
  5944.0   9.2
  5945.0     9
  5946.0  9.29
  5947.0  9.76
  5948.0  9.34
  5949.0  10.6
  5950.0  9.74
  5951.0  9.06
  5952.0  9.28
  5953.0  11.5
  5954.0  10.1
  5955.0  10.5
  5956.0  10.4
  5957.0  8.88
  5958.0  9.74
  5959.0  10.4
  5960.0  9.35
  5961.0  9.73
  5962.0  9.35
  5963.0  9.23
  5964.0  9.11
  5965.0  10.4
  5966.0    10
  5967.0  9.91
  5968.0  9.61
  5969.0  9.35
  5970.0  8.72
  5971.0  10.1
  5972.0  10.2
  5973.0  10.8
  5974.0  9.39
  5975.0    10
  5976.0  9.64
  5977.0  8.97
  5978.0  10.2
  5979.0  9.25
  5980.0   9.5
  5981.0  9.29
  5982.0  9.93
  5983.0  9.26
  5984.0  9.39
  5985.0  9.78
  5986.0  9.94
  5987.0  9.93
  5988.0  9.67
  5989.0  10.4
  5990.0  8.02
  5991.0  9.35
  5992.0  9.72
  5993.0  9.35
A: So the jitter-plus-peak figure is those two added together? 11.3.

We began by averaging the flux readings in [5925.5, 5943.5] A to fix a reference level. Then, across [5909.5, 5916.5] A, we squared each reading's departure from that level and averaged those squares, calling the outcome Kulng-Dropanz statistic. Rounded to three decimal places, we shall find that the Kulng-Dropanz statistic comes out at 0.236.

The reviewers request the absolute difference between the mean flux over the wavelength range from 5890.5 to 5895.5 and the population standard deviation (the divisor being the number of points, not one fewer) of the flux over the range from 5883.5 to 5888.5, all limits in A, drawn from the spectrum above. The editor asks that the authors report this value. 6.98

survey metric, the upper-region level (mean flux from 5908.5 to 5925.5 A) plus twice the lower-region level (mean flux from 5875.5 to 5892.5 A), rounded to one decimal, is 26.6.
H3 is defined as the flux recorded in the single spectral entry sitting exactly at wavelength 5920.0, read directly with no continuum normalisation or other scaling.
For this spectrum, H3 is 9.54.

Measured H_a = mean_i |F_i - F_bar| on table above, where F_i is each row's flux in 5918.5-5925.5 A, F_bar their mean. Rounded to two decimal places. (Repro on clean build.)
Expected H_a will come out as 0.26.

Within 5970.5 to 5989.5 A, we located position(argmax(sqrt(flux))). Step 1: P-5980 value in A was 5973.0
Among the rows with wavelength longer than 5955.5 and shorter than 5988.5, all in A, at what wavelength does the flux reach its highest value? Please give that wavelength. 5973.0 A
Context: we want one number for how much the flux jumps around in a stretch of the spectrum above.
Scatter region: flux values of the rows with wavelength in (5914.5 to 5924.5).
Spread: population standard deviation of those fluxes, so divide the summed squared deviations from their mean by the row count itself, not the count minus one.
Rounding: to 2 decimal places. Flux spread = 0.53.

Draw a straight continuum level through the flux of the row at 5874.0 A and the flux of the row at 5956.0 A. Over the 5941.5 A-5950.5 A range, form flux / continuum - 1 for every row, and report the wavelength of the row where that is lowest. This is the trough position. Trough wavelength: 5945.0 A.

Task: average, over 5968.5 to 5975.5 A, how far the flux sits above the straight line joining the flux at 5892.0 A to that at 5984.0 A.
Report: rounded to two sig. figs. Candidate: 0.61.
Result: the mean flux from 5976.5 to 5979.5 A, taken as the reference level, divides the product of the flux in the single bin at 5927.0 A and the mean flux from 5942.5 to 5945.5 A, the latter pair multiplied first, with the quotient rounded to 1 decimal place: 8.8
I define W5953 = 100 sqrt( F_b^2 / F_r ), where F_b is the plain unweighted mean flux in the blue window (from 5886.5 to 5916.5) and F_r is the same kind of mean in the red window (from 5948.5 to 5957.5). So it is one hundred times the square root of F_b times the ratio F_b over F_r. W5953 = 270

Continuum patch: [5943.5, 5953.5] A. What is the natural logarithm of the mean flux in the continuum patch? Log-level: 2.27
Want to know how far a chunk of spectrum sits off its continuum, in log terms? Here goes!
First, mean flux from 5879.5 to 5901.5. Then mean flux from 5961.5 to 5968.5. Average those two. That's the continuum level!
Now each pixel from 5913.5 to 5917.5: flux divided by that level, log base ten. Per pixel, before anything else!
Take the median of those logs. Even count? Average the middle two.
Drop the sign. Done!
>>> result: 0.010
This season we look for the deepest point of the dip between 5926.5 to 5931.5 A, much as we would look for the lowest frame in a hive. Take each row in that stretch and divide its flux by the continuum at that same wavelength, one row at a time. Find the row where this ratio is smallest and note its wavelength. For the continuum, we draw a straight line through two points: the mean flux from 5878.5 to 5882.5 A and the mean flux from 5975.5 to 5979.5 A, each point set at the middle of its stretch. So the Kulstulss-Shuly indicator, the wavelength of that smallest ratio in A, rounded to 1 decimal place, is 5931.0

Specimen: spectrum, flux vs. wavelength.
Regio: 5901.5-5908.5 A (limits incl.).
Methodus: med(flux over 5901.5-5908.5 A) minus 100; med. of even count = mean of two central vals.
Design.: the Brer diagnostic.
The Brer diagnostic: -91.1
